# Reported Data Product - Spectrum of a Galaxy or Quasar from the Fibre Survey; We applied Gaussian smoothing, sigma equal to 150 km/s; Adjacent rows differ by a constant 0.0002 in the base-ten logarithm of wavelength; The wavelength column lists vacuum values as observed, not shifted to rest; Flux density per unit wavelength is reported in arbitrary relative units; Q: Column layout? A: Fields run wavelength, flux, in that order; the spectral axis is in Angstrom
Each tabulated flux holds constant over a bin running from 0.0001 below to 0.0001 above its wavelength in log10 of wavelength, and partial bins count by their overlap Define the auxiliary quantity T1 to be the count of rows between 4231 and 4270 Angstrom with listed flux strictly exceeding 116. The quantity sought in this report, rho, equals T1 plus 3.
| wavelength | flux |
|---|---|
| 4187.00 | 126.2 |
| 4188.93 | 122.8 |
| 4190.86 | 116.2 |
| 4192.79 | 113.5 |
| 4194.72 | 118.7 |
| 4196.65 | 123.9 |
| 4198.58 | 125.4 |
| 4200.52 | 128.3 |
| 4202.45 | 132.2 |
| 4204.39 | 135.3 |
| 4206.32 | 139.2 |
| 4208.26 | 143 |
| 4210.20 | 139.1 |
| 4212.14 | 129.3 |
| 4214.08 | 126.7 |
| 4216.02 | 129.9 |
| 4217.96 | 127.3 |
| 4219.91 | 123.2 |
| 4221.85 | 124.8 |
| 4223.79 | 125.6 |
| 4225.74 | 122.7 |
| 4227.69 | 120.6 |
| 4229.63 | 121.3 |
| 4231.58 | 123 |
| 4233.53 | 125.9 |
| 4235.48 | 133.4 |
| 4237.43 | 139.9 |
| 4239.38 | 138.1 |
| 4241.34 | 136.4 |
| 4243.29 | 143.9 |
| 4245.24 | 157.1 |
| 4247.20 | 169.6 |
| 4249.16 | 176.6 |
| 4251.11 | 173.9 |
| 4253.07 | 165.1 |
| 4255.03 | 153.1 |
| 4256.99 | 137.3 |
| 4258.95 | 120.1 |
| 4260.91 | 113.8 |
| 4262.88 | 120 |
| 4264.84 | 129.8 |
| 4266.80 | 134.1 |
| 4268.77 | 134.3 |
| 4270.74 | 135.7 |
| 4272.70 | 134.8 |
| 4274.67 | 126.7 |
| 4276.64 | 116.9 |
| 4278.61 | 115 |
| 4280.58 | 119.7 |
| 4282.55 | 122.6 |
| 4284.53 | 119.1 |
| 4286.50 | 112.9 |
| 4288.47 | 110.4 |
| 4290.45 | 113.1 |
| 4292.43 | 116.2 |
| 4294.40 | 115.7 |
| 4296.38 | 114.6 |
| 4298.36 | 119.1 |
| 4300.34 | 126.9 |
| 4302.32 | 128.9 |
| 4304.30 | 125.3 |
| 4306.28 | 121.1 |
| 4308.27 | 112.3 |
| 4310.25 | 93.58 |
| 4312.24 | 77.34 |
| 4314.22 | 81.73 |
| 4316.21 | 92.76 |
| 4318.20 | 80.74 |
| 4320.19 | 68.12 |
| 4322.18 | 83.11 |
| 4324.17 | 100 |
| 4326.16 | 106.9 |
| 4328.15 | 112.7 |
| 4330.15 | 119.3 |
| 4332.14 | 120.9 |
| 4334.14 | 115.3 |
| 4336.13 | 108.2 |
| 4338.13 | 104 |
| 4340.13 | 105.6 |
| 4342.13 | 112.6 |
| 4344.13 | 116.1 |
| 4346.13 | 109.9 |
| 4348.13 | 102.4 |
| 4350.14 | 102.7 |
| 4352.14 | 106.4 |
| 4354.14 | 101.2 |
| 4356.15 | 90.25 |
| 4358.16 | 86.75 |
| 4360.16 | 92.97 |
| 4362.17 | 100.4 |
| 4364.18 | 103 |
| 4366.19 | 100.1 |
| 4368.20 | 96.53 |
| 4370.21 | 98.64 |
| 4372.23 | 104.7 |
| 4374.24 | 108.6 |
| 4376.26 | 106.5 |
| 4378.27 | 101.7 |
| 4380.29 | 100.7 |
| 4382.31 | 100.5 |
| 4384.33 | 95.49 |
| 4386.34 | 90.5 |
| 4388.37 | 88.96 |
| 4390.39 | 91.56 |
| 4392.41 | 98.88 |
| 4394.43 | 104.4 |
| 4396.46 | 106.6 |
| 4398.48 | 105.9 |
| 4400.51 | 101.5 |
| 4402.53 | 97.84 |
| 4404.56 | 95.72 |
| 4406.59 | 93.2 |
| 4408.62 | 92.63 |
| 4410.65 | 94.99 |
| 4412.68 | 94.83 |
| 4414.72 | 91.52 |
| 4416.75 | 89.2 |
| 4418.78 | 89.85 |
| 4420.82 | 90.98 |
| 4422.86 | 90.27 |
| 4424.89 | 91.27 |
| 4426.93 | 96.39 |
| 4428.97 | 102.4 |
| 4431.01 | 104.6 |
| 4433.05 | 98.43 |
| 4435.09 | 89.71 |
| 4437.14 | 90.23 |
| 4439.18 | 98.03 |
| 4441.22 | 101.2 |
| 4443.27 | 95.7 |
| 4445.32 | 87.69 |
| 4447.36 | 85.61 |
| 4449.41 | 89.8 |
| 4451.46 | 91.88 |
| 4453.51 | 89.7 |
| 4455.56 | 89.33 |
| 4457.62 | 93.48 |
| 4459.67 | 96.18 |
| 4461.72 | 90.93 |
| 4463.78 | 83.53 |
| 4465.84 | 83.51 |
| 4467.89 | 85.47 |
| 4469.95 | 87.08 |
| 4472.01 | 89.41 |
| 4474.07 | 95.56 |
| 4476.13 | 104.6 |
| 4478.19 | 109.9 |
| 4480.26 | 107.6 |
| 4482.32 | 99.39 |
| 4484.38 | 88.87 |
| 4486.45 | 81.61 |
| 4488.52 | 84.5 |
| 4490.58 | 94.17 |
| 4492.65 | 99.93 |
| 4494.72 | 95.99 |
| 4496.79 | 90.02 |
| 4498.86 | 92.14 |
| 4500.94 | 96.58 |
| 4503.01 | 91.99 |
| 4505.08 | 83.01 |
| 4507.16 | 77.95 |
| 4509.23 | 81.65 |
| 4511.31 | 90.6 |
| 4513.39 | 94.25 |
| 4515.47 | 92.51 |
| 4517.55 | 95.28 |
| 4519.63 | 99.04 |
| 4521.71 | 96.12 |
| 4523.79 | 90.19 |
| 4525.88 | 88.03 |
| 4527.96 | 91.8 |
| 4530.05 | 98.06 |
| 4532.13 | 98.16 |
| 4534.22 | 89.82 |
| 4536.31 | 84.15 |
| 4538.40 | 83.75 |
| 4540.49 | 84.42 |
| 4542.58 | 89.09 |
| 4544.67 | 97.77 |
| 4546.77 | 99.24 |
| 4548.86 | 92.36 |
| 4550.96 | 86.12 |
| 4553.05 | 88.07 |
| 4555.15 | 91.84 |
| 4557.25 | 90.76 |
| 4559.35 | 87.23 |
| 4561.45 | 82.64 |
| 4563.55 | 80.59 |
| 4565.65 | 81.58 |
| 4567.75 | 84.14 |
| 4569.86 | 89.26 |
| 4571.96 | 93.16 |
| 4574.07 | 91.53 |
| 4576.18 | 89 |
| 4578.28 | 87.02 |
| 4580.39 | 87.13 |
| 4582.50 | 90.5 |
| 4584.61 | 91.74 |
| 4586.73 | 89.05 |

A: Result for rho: 22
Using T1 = 19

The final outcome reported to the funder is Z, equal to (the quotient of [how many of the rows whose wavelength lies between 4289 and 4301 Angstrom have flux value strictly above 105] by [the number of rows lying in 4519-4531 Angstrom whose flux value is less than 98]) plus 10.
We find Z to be 11.5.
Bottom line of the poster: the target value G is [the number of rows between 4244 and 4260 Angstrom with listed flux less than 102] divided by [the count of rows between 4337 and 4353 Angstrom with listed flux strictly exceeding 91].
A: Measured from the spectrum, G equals 0.0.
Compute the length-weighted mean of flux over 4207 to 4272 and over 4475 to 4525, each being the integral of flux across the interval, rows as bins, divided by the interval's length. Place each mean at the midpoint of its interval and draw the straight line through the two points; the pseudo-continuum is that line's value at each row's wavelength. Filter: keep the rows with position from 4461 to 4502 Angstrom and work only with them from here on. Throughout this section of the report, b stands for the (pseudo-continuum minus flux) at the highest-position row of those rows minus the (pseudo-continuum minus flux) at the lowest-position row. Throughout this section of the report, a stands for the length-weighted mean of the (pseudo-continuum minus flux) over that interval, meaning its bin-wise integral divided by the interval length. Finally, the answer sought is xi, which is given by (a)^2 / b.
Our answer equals -0.9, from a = 3.2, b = -12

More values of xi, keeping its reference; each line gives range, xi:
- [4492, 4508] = 0.3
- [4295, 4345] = -30.8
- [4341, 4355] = 12.7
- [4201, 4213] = 23.3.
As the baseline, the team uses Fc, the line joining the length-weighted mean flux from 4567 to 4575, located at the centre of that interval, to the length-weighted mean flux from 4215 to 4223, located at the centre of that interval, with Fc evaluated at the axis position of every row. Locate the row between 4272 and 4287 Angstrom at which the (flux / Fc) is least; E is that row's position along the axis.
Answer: 4286.50 Angstrom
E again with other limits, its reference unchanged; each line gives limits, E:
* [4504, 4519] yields 4507.16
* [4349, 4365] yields 4358.16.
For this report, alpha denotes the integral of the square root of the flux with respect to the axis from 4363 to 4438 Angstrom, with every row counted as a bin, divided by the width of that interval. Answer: 9.9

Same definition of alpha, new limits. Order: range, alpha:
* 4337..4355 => 10.3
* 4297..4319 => 10.2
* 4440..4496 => 9.6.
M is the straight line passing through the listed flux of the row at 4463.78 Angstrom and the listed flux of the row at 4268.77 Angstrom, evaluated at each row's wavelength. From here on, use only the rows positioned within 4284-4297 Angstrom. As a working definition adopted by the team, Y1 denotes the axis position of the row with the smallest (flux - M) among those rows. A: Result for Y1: 4288.47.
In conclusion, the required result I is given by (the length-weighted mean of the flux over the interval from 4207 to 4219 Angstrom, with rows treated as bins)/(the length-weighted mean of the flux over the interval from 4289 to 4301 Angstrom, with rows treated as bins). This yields 1.13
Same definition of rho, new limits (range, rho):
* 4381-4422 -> 3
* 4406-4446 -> 3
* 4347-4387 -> 3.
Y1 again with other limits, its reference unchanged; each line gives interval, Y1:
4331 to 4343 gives 4338.13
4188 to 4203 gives 4192.79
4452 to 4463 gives 4453.51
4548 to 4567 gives 4563.55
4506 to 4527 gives 4507.16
